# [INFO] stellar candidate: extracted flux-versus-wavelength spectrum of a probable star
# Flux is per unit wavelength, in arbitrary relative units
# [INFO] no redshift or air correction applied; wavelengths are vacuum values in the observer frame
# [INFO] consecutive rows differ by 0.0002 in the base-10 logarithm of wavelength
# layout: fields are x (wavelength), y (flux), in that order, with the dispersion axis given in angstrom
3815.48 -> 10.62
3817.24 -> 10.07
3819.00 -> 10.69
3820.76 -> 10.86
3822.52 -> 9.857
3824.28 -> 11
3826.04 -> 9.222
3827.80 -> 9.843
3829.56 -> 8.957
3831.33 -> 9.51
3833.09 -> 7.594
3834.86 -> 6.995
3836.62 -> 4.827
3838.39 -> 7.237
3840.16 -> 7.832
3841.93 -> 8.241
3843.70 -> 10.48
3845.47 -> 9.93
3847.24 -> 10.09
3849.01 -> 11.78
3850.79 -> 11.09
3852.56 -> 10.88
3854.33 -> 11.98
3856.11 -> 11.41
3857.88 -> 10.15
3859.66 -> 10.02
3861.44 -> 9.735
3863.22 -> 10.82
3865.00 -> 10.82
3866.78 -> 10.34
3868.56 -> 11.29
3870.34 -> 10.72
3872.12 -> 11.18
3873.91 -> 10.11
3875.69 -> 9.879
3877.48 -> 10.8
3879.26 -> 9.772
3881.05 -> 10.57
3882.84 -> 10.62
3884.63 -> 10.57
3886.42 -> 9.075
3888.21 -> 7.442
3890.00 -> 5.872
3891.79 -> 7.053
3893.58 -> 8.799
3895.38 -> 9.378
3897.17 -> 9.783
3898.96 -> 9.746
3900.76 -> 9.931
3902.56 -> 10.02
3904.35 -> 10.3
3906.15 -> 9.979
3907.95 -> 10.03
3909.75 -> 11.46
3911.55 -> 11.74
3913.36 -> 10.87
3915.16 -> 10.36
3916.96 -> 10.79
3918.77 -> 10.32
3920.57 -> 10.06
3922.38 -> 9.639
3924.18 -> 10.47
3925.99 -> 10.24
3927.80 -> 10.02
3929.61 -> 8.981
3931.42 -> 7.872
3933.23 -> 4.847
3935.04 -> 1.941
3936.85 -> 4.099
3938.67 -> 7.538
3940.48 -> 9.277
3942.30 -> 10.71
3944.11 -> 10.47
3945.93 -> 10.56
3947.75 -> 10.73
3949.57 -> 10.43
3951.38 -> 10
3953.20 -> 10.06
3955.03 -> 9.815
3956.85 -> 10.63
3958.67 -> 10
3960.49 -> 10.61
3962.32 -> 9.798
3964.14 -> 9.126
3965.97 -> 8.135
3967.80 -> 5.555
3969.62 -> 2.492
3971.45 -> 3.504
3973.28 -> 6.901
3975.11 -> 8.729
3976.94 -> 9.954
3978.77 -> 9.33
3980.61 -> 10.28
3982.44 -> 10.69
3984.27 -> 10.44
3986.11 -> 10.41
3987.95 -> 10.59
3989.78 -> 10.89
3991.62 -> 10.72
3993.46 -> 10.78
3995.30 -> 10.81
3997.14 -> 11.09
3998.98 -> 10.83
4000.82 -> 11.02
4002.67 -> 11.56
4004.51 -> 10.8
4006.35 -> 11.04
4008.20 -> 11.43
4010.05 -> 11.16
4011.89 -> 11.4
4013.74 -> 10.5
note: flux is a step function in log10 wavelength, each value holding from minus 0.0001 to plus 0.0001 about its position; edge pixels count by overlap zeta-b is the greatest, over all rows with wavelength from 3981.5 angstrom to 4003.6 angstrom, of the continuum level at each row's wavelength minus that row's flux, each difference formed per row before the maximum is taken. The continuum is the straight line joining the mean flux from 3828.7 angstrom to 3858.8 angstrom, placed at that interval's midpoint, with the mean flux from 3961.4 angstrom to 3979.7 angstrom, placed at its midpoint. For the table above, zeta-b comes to -3.3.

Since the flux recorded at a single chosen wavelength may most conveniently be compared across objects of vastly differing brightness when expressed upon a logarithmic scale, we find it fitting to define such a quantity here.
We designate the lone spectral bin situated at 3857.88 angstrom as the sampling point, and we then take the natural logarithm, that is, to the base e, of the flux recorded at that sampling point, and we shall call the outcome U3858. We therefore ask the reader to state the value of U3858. 2.32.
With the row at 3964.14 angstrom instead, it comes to 2.21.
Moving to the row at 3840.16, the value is 2.06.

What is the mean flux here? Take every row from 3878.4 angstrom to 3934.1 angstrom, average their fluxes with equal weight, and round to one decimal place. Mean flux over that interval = 9.6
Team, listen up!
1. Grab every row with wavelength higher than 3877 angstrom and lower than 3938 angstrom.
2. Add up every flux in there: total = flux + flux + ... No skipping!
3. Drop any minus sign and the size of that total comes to 313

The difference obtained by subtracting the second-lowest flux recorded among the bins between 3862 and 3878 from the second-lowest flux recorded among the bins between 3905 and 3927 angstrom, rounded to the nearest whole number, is 0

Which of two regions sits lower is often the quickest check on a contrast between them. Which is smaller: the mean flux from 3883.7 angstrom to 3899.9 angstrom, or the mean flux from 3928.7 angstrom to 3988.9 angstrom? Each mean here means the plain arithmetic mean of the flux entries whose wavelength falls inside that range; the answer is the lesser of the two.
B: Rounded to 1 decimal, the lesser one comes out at 8.6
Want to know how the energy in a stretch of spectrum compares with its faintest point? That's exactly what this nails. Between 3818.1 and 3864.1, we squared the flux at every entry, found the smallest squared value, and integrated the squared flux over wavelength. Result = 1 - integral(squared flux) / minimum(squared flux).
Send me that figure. -188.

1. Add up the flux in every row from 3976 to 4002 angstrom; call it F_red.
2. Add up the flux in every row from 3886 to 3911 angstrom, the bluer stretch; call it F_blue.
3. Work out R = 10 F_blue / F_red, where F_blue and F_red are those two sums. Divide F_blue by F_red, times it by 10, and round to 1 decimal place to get 8.7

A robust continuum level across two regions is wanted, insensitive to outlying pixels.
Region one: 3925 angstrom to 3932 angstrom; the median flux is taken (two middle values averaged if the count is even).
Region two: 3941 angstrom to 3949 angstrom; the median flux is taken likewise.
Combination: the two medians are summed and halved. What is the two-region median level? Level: 10.1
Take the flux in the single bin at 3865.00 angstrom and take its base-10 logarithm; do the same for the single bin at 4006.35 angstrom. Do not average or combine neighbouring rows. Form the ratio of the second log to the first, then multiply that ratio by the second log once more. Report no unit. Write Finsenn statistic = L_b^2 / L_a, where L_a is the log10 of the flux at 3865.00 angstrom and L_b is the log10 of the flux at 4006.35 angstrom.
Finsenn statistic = 1.05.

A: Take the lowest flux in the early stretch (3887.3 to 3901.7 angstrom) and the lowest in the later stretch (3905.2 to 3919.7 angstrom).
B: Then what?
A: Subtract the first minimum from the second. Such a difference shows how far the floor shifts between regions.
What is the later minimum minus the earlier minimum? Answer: 4.1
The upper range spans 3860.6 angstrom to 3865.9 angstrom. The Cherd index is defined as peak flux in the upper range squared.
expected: 117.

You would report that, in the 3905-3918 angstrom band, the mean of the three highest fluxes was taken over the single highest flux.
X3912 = 0.967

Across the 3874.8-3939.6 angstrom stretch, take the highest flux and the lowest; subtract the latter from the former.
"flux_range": 10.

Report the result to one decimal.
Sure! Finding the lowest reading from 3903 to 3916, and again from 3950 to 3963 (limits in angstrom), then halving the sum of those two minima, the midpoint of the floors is 9.9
